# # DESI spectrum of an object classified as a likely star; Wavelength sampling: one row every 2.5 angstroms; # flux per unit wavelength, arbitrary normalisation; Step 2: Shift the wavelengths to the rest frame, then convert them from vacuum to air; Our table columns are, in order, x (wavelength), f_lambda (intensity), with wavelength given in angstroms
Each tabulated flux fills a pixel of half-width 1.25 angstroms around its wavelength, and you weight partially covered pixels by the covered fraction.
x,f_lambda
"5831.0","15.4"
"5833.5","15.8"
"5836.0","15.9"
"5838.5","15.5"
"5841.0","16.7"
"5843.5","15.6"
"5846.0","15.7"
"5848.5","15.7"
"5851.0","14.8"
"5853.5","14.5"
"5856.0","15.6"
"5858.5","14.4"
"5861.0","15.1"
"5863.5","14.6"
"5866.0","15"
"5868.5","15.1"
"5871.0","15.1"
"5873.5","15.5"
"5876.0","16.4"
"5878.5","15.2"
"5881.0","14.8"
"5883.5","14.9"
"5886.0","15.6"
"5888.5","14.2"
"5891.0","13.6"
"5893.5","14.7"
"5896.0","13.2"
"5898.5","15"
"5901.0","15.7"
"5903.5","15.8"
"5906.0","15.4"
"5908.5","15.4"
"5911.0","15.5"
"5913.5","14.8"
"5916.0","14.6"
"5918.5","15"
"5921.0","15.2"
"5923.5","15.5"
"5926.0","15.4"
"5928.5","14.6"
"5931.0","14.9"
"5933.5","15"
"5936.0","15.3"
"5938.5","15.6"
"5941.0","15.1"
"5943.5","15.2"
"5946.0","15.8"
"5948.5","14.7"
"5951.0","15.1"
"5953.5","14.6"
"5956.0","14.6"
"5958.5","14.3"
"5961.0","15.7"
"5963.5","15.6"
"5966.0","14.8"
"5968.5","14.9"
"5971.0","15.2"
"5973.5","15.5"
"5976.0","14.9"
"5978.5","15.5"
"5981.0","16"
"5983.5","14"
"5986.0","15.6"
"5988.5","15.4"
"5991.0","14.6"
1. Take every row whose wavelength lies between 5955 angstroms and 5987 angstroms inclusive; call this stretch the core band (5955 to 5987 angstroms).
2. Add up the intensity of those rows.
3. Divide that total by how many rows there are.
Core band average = 15.12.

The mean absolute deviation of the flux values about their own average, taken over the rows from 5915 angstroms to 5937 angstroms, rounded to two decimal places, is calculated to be 0.26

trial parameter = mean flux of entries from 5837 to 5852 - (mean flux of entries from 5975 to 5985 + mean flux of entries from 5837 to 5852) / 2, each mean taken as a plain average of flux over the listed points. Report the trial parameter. 0.28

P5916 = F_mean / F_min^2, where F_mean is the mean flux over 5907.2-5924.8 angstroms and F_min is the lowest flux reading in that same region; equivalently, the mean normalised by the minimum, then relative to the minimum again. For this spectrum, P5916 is 0.0710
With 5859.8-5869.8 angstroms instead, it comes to 0.0701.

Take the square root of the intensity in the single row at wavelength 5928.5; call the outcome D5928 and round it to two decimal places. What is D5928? 3.82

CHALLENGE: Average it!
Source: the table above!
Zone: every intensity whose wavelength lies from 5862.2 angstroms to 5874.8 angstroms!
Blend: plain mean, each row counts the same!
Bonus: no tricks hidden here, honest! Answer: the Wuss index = 15.1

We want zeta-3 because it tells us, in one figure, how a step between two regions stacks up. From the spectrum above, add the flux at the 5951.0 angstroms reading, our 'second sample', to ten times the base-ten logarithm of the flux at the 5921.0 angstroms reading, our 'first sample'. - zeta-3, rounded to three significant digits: 26.9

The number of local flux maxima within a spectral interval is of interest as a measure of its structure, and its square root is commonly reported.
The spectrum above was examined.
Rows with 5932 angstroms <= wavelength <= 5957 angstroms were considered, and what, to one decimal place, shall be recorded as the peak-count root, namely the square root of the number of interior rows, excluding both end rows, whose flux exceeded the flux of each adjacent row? 1.7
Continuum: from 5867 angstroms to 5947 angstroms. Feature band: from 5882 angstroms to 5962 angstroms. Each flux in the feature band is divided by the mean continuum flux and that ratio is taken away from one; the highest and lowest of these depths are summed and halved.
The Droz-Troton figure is 0.04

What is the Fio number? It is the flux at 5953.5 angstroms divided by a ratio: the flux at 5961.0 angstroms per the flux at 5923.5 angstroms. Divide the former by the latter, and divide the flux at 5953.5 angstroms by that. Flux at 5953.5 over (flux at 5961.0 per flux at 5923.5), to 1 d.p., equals 14.4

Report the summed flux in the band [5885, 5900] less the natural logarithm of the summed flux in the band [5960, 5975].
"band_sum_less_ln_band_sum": 81.8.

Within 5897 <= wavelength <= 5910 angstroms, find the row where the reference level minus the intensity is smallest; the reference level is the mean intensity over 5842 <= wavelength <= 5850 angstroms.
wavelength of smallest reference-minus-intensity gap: 5903.5 angstroms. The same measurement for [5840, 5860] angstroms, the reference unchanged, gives 5841.0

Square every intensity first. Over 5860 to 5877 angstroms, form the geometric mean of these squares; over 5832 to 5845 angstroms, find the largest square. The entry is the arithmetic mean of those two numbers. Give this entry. 256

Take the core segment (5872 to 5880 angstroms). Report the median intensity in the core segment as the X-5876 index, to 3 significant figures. 15.5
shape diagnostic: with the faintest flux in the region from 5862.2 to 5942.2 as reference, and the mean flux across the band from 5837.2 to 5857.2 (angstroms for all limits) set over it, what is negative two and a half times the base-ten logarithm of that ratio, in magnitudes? -0.18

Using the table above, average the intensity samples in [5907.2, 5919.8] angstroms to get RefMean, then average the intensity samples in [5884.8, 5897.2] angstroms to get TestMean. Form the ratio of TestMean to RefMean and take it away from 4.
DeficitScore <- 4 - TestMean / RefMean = 3.05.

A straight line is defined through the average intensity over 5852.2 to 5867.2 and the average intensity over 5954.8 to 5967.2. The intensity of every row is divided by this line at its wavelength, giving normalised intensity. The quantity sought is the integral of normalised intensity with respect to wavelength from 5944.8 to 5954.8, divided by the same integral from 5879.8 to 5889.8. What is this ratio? 1.01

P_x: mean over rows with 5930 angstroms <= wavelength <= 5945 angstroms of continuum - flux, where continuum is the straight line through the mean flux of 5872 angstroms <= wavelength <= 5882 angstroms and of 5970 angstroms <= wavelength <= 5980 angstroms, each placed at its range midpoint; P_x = 0.17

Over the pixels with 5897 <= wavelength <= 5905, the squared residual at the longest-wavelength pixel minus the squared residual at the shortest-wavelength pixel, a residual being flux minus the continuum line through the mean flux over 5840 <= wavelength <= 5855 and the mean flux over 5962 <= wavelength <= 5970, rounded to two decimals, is 0.13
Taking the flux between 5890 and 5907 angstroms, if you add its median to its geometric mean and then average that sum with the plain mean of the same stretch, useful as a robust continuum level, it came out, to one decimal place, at 22.3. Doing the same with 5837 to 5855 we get 23.3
